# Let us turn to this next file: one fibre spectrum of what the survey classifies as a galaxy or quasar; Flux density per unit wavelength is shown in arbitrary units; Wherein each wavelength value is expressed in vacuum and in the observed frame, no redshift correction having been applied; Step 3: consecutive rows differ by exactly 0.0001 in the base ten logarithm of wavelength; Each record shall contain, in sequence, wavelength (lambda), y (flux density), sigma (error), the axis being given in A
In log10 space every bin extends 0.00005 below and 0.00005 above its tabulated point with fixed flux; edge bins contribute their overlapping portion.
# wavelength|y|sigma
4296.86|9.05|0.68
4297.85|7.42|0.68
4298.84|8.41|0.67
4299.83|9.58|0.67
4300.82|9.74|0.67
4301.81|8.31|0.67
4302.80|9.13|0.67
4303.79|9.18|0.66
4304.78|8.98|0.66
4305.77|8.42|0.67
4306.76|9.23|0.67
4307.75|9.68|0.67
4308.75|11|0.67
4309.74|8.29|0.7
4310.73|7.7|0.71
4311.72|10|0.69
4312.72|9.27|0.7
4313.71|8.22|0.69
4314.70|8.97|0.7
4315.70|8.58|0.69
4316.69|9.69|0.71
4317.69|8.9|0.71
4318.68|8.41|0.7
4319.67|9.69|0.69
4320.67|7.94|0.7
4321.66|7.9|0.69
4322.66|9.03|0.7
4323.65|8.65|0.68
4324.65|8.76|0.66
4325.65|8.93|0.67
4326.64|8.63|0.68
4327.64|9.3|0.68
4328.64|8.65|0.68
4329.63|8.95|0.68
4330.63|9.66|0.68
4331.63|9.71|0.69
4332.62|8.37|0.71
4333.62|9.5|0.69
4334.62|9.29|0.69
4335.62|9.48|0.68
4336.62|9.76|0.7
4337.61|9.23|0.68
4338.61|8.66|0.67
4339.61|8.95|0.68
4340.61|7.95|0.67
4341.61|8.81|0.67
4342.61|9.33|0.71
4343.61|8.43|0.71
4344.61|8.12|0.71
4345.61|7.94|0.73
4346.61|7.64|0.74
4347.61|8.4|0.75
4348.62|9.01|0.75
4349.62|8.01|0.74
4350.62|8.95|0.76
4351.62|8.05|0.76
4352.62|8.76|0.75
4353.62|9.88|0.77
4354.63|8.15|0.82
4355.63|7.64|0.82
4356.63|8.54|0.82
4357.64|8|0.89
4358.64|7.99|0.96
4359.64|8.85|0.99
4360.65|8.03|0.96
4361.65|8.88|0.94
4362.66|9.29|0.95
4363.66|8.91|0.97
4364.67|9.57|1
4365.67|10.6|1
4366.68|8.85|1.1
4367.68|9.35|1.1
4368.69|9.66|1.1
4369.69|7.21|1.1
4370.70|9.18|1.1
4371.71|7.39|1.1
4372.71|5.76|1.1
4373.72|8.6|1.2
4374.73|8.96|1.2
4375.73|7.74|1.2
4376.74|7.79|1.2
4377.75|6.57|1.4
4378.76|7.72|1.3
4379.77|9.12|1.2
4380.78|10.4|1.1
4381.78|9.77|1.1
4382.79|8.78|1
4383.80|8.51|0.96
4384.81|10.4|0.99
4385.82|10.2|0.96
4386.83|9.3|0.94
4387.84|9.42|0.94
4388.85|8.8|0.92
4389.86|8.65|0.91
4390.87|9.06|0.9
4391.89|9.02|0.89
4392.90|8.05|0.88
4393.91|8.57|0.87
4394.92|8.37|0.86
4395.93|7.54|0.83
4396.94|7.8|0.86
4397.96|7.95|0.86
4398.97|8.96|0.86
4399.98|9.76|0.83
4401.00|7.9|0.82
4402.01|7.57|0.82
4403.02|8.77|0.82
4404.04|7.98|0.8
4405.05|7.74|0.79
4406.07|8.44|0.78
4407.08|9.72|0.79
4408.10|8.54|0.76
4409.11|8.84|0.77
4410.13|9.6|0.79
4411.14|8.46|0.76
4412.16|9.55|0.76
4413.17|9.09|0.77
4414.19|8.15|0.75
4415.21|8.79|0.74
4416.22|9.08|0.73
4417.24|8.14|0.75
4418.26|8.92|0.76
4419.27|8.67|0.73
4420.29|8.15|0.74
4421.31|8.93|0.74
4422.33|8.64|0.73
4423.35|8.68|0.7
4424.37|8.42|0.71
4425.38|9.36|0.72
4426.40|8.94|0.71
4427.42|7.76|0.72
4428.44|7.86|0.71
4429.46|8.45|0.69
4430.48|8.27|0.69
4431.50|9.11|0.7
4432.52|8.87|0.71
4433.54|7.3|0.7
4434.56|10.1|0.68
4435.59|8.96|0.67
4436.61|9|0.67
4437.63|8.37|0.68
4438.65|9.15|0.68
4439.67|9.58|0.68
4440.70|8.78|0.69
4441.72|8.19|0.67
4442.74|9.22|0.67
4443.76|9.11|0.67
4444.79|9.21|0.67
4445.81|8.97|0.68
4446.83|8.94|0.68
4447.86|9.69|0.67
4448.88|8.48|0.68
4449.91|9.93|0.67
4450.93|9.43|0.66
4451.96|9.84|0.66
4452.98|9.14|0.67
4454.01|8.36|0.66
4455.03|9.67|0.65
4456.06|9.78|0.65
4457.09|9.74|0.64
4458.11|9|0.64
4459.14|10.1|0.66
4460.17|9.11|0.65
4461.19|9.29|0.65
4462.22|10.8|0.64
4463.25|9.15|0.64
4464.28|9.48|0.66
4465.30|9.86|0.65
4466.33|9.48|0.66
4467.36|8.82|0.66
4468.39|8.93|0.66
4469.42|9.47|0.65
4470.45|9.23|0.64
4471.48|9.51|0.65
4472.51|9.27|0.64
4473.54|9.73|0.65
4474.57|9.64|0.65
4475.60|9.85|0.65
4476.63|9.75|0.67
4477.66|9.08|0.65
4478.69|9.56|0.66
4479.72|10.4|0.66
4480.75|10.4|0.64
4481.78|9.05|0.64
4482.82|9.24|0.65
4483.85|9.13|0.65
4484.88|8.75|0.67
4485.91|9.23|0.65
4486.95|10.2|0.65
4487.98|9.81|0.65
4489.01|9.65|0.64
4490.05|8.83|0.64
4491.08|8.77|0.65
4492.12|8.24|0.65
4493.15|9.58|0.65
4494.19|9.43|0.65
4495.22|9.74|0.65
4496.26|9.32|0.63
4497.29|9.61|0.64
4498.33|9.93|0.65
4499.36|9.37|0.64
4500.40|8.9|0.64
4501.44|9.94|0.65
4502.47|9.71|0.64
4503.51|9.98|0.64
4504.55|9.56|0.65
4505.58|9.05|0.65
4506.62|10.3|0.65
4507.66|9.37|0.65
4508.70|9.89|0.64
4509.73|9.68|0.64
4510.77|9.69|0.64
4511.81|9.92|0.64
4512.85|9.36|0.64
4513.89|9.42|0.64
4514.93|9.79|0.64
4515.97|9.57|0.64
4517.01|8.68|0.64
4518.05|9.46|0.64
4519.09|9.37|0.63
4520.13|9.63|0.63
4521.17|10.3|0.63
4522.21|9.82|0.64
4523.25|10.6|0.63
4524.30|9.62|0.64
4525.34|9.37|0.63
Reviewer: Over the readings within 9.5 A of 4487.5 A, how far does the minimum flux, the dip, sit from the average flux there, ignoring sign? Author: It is 1.17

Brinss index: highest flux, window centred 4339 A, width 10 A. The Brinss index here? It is 9.76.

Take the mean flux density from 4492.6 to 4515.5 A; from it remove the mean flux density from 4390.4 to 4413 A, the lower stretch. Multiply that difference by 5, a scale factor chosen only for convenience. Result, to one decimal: 5.3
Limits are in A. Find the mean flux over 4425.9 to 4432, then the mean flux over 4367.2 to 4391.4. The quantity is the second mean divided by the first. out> 1.03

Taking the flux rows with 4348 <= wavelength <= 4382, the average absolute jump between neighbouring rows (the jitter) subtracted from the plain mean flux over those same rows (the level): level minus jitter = 7.5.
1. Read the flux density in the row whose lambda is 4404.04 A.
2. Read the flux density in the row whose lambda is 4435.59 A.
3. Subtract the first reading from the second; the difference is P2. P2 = 1.0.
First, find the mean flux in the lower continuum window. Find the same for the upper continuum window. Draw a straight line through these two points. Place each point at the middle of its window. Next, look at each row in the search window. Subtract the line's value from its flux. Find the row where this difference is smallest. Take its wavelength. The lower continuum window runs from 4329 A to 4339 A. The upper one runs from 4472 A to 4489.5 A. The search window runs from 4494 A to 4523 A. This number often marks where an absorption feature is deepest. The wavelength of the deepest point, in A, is 4517.01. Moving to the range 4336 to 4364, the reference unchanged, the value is 4355.63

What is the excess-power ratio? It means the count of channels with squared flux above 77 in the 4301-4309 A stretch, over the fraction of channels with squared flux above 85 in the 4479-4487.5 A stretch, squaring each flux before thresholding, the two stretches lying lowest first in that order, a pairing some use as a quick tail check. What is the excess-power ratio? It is 10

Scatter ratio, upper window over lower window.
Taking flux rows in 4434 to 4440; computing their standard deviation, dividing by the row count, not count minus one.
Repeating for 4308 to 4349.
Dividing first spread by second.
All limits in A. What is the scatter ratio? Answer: 0.77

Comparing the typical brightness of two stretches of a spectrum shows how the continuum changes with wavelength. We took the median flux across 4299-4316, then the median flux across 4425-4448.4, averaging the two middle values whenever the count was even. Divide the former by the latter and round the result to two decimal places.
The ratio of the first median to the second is 1.02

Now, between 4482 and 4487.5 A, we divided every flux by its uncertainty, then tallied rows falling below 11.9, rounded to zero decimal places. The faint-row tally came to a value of 0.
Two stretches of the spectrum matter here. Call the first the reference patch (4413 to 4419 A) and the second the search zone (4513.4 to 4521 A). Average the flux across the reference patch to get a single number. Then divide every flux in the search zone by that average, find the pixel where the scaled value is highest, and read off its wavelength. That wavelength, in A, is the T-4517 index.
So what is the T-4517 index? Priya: 4514.93 A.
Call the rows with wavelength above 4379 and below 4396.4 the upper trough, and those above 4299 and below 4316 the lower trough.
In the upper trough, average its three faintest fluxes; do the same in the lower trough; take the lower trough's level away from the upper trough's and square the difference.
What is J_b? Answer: 0.0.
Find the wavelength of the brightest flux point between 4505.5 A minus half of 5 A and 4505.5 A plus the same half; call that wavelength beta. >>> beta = 4506.62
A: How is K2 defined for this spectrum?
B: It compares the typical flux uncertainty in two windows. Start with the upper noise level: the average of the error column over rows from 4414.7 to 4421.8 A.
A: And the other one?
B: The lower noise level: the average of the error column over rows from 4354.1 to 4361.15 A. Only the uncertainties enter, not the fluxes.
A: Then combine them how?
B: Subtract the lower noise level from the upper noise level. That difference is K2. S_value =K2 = -0.15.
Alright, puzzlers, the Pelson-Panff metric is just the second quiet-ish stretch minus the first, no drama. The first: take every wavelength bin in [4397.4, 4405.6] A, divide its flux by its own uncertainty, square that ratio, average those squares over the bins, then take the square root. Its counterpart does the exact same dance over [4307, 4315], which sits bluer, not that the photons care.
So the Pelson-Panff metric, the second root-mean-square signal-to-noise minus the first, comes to 3.2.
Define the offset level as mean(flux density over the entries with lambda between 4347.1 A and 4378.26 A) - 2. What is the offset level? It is 6.47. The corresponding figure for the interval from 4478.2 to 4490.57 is 7.52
